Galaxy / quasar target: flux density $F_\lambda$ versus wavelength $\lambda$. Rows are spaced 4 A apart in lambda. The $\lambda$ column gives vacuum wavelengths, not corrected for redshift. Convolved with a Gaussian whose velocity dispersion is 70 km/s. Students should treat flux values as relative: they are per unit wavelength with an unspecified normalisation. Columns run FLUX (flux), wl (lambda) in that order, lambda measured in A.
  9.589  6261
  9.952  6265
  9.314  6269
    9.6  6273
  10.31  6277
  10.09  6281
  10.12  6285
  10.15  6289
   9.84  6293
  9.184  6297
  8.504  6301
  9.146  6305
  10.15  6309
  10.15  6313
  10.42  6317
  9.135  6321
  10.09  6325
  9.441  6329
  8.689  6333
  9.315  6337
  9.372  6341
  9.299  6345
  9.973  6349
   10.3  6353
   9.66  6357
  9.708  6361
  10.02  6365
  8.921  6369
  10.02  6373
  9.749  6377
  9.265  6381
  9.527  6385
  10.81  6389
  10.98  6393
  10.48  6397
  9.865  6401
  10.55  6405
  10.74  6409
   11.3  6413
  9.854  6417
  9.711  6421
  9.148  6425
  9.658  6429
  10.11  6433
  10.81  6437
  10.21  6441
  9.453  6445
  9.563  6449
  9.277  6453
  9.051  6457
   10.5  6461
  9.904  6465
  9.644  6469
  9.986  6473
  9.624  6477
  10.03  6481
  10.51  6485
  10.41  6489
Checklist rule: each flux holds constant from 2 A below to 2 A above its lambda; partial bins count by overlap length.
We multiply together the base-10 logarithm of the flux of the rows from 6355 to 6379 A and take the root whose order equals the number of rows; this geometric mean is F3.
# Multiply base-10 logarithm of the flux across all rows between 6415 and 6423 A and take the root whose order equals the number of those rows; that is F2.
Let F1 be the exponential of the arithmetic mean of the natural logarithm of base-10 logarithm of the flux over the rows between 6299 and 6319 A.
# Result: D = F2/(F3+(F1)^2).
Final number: 0.507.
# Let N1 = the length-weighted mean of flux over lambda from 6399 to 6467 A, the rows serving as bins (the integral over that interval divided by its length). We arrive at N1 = 10.0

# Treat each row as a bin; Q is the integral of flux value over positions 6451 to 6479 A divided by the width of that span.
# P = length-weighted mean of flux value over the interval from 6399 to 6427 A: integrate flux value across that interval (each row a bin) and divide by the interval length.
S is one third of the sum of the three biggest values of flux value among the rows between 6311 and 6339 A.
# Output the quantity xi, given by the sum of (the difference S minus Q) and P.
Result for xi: 10.7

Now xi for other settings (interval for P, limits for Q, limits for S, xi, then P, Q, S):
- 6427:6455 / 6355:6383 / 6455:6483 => 10.4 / 9.9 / 9.62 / 10.2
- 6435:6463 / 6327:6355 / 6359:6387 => 10.3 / 9.8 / 9.48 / 9.9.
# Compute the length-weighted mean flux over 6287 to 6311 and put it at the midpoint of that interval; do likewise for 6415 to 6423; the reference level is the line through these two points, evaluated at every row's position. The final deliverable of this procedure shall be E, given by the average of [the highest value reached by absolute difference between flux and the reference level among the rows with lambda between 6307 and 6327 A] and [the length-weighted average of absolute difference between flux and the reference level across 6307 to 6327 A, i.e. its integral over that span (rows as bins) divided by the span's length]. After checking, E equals 0.75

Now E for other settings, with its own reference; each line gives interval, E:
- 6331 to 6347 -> 0.66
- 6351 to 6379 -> 0.53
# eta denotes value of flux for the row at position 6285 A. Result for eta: 10.12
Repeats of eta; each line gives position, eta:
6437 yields 10.81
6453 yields 9.277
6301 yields 8.504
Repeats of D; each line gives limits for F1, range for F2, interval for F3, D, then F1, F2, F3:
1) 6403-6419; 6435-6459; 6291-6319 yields 0.485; 1.03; 0.99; 0.98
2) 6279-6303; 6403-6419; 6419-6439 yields 0.523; 0.98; 1.03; 0.99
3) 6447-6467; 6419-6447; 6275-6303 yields 0.508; 0.98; 0.99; 0.99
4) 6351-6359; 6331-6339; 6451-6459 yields 0.487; 1.00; 0.95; 0.96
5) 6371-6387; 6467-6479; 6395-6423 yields 0.499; 0.98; 0.99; 1.01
